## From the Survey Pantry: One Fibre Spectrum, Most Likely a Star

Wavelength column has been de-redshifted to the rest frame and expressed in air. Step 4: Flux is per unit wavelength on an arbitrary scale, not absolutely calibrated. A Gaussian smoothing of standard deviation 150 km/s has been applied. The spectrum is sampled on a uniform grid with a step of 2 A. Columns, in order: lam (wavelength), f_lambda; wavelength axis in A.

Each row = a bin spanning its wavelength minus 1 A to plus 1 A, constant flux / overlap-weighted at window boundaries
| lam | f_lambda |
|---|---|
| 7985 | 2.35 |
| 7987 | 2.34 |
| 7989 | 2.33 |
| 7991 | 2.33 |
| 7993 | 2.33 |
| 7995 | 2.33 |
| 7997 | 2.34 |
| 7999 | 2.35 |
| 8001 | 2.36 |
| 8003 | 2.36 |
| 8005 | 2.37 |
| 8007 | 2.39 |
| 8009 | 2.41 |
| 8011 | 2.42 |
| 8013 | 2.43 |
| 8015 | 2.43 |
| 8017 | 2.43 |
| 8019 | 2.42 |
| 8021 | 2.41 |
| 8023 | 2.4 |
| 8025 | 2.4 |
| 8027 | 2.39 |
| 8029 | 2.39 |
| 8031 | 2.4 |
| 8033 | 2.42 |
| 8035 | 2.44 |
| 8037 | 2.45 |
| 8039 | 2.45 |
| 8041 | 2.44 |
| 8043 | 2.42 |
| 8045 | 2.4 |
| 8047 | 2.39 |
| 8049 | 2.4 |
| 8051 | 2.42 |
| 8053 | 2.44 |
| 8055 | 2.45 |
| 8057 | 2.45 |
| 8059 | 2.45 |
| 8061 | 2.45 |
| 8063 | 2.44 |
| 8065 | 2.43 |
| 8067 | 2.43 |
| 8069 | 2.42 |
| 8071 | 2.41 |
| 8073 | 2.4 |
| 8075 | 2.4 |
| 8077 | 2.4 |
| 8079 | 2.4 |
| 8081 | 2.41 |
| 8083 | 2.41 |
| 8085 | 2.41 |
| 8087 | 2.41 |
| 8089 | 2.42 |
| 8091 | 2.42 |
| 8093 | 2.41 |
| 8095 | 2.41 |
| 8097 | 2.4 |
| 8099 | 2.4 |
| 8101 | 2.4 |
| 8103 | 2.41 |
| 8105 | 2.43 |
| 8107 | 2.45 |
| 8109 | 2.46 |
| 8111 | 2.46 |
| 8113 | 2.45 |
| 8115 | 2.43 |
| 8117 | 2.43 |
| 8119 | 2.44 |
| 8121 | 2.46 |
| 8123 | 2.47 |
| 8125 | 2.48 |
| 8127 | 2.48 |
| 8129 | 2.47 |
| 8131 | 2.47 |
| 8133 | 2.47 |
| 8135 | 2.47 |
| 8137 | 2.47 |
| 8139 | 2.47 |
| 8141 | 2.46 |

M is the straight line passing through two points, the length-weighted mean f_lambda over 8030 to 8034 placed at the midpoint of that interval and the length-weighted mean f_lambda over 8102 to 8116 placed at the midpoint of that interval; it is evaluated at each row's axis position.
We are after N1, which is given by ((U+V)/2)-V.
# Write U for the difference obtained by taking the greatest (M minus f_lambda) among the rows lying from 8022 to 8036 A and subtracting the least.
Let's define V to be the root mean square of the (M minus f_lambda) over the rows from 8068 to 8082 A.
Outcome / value 0.012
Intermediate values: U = 0.048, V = 0.023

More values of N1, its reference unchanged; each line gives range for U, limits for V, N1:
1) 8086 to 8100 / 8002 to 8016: 0.000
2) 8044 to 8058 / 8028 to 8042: 0.015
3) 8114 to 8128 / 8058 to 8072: 0.014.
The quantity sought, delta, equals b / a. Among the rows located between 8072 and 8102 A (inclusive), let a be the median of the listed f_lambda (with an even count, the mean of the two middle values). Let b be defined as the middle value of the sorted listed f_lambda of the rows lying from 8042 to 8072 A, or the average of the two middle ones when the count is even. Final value 1.008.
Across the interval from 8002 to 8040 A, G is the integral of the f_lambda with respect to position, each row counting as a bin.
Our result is 91.6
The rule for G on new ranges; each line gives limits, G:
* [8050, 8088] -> 92.1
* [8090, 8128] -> 92.6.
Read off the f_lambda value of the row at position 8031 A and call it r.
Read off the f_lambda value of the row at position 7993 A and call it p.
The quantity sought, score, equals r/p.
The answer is 1.030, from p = 2.33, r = 2.4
